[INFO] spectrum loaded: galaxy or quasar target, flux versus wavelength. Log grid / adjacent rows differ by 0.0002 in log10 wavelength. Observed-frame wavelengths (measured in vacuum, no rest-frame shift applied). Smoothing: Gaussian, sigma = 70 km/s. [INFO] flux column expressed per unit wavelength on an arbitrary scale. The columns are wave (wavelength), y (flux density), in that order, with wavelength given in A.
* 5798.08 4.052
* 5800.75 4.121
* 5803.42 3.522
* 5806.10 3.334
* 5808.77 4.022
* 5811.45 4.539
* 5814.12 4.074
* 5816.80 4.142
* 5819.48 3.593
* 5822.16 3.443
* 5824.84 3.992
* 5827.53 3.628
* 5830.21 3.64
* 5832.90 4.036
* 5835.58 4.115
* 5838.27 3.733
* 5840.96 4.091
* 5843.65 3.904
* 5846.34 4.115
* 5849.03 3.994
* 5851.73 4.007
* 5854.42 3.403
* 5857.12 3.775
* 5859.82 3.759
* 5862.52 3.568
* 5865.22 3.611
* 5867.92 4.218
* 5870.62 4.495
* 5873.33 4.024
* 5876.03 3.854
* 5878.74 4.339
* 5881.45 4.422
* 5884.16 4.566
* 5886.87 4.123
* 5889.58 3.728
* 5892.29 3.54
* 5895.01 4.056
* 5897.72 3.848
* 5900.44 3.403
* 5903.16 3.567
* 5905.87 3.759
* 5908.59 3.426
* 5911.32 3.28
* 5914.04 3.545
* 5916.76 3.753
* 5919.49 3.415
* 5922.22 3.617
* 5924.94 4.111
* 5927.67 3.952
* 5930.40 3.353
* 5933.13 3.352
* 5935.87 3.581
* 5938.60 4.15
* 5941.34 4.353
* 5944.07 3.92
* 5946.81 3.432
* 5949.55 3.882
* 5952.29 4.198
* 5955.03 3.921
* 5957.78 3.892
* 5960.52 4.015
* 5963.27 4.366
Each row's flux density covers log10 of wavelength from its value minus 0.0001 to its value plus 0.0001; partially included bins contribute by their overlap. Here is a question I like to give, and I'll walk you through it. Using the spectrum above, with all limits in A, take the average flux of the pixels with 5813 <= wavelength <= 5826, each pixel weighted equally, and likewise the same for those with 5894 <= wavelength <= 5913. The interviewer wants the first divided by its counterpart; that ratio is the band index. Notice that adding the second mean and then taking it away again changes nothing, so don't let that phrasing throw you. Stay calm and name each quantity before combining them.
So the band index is 1.06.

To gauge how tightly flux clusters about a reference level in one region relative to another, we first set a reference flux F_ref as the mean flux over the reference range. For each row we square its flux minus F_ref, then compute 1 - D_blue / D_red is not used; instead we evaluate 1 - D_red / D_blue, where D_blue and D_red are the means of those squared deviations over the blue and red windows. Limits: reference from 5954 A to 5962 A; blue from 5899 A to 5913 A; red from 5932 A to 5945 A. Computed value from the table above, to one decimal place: 0.4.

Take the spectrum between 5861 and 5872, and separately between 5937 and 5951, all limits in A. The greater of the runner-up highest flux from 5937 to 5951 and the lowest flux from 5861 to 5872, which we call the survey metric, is 4.150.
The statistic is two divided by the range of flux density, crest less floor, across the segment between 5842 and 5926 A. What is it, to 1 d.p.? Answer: 1.6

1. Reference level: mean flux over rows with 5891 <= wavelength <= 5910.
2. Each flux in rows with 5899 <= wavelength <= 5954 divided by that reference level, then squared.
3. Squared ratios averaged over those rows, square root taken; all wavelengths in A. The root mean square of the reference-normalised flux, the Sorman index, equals 1.02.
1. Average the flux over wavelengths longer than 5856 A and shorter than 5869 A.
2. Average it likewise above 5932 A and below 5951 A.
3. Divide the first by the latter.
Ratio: 0.99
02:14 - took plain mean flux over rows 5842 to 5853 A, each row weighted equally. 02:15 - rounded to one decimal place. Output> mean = 4.0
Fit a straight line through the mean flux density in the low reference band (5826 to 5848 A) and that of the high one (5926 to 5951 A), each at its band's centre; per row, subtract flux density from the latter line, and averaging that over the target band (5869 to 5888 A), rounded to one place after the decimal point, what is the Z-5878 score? -0.4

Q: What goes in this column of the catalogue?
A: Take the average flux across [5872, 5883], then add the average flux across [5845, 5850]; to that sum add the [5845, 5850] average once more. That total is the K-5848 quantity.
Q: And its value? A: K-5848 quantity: 12.3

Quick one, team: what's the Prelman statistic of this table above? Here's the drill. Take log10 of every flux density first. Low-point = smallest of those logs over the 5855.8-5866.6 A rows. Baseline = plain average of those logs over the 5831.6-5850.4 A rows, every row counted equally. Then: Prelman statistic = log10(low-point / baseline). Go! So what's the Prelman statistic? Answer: -0.037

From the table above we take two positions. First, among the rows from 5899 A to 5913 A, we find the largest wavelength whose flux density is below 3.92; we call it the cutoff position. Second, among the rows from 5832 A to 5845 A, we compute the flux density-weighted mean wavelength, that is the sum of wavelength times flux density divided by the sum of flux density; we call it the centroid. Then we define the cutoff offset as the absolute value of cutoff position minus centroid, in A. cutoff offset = 73.1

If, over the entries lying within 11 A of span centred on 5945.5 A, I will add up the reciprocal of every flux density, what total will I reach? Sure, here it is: 1.03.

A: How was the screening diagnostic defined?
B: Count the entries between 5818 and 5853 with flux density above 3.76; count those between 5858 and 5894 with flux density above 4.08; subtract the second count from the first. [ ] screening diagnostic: 2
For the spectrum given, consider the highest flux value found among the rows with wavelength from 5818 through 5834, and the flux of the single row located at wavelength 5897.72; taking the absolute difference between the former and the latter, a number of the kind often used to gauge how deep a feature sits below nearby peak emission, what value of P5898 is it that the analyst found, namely 0.2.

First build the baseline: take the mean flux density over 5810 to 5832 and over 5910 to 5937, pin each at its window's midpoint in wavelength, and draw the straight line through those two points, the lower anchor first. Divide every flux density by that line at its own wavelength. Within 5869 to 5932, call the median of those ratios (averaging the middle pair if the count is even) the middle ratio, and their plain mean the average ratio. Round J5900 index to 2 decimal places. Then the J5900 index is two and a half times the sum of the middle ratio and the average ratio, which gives 5.20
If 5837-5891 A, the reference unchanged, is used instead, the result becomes 5.28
